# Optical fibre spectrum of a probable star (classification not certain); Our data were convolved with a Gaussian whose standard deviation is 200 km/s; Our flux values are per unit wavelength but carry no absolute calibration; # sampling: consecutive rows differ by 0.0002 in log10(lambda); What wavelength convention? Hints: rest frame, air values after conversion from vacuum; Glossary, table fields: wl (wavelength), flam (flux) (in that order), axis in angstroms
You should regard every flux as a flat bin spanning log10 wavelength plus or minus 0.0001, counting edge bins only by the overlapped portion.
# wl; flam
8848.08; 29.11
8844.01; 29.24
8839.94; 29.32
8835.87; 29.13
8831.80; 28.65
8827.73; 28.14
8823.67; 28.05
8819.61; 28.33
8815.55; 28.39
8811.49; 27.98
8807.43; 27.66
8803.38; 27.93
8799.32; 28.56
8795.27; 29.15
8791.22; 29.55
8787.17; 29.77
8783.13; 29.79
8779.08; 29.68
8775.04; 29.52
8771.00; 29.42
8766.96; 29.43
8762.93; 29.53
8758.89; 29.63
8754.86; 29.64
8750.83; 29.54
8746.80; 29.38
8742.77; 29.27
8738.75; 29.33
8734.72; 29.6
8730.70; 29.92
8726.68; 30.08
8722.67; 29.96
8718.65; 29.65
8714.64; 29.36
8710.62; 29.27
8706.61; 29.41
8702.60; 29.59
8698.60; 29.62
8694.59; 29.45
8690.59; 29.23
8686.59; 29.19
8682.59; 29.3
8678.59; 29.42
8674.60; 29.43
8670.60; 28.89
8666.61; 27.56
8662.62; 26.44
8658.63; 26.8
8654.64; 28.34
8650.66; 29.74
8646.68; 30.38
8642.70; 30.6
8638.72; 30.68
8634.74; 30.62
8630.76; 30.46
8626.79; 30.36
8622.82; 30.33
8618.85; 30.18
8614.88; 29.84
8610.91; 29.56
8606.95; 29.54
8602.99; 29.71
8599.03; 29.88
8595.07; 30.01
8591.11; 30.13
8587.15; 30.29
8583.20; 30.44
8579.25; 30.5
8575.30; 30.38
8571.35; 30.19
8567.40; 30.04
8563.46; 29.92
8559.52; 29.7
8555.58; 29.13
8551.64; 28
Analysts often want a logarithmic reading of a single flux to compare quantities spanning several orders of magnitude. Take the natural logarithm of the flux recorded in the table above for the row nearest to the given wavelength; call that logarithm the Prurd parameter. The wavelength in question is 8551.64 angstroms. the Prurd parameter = 3.33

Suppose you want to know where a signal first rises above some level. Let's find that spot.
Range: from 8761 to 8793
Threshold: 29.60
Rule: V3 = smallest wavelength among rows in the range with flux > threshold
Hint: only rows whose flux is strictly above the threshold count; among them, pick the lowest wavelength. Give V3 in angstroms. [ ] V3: 8779.08 angstroms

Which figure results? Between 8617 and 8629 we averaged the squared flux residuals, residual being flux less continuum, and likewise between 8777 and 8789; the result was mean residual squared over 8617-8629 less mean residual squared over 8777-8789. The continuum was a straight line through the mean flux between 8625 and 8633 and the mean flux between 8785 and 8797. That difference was 0.0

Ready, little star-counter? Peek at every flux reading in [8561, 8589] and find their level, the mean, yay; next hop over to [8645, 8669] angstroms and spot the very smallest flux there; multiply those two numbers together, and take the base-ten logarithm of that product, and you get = 2.903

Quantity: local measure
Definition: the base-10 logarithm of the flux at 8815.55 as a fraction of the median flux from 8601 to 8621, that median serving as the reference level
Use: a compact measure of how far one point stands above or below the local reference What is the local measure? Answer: -0.020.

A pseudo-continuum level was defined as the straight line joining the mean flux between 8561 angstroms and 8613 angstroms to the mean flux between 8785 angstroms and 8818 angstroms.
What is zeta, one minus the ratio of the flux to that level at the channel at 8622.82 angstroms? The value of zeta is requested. -0.02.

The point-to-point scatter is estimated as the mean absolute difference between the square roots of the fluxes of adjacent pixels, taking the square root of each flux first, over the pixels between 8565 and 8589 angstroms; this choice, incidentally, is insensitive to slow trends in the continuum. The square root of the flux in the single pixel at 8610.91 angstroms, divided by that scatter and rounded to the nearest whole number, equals 447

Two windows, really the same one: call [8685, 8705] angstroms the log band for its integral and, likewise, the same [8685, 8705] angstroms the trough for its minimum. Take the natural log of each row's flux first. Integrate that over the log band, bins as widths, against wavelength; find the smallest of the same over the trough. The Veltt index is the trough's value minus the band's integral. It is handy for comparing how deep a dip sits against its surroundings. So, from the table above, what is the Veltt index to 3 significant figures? -64.3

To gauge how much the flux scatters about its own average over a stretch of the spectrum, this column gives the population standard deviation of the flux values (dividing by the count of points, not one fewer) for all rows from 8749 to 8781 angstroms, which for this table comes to 0.09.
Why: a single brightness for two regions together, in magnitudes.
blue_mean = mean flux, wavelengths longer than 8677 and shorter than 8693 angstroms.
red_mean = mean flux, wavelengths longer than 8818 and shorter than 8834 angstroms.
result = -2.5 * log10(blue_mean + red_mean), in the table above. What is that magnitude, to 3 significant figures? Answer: -4.40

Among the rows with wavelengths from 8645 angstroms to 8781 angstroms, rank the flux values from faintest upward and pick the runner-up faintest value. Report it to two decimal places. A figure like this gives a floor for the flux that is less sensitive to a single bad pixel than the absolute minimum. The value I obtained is 26.80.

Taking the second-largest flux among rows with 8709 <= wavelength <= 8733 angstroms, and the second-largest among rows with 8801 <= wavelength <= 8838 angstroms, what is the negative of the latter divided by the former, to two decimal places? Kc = -0.96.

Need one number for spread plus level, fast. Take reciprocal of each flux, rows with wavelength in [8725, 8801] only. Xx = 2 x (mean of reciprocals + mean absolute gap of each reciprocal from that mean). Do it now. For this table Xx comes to 0.0683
